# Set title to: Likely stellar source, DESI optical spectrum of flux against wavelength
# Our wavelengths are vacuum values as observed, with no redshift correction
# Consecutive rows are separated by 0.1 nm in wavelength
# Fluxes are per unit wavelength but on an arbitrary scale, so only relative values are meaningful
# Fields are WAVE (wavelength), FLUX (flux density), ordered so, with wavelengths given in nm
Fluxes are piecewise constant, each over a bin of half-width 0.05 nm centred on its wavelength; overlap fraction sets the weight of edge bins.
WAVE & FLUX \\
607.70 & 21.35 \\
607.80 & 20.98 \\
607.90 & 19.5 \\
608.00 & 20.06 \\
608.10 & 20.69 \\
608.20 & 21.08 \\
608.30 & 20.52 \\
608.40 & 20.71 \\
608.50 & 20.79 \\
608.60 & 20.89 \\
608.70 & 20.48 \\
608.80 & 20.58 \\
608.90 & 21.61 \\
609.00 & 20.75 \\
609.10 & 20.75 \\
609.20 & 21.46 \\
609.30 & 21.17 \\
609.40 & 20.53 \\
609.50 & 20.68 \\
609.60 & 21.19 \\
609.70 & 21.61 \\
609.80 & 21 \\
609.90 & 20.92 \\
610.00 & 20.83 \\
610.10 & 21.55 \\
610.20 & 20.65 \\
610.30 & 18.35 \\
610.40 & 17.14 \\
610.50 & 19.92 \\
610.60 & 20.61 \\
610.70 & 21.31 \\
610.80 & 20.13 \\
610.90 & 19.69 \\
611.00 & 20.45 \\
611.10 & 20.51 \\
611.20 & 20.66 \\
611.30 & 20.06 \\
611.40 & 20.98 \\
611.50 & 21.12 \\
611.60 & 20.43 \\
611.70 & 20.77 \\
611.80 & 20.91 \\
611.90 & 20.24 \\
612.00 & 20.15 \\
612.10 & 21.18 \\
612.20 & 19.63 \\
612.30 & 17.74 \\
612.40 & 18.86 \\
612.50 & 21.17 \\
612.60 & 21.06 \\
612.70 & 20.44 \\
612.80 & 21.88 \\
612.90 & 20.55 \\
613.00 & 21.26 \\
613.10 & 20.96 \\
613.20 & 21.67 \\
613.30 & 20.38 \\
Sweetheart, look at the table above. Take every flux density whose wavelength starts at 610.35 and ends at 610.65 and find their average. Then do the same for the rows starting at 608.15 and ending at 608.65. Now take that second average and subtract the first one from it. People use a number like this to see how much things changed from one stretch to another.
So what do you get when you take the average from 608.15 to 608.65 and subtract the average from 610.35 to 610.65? 1.6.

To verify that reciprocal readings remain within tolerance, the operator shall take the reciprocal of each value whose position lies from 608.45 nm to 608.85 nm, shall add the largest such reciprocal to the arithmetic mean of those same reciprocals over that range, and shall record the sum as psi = 0.097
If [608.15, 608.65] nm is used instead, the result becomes 0.097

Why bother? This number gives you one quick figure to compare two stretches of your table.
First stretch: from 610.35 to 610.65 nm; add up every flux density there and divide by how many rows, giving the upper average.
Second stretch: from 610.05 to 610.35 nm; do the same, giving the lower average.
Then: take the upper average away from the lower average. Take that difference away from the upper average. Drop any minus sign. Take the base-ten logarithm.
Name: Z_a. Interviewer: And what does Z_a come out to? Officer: 1.26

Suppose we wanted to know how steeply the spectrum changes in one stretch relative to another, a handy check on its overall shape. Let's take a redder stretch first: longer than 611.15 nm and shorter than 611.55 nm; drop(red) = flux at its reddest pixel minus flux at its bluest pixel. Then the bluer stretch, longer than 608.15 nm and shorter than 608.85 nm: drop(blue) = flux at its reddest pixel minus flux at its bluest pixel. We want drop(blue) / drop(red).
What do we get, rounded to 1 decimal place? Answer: -1.1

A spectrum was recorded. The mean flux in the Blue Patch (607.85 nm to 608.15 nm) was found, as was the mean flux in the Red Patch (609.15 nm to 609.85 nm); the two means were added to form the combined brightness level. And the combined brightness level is 41.2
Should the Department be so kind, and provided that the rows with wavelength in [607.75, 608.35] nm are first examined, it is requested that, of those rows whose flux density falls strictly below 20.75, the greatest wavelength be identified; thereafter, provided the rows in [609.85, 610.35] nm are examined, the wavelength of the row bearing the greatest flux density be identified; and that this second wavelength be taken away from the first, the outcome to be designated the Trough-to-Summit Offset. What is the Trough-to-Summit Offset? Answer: -1.80 nm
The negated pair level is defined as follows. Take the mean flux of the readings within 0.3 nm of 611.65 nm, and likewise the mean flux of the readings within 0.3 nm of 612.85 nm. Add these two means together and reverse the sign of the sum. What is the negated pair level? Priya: -41.8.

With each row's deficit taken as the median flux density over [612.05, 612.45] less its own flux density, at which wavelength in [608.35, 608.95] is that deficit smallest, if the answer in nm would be 608.90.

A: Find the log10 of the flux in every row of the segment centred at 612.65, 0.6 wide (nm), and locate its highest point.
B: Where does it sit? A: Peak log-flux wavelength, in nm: 612.80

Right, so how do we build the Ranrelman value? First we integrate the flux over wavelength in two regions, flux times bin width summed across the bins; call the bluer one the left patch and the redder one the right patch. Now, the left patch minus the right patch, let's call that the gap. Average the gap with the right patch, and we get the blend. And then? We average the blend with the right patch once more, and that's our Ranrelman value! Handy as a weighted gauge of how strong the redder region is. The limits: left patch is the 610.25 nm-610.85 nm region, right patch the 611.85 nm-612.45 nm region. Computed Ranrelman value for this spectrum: 8.8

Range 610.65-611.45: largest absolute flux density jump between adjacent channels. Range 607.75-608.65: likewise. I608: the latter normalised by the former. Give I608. 1.3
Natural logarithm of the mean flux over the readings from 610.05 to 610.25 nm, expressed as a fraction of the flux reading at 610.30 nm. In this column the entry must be 0.14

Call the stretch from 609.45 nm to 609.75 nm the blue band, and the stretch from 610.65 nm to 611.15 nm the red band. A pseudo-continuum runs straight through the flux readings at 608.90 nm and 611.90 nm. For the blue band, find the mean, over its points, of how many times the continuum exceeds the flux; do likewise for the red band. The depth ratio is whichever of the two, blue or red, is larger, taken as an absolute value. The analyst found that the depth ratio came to 1.014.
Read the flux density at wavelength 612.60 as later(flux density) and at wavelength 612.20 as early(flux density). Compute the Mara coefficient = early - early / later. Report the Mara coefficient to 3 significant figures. 18.7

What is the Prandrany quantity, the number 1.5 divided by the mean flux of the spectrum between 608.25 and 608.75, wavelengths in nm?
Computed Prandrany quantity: 0.0725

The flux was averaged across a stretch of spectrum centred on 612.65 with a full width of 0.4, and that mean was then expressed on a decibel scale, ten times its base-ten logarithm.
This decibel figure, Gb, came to 13.3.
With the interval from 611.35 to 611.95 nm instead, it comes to 13.2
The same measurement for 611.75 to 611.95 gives 13.1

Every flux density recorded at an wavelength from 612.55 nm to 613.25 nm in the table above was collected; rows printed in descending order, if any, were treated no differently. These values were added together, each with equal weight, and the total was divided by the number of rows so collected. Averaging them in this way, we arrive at 21.1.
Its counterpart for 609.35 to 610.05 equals 21.0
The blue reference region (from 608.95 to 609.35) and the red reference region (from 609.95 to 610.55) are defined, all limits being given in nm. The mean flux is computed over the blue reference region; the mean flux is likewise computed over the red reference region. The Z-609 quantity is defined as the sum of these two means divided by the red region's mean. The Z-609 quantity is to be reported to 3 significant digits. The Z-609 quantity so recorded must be 2.07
